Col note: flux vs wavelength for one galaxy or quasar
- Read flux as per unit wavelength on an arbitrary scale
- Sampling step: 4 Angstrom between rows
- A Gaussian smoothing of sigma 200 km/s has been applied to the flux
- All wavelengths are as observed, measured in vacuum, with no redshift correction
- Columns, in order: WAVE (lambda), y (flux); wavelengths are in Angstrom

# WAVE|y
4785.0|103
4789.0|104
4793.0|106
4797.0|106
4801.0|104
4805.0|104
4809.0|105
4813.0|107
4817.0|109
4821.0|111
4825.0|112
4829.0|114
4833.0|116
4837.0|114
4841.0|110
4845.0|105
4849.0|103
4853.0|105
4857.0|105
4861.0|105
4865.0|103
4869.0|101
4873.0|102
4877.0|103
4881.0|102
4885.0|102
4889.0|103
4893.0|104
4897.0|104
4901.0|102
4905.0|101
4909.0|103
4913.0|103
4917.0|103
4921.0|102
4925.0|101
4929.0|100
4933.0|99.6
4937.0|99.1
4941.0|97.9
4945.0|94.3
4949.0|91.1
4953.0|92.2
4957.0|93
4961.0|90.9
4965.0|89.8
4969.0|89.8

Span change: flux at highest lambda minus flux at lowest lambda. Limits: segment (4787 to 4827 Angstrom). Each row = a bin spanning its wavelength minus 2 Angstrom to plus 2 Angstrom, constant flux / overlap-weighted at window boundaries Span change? 8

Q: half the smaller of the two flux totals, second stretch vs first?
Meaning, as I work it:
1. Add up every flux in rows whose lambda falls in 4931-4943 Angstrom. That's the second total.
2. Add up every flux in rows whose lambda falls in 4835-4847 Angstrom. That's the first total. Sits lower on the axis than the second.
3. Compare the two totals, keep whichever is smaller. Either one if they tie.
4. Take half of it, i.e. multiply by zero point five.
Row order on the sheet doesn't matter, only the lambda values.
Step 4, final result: 148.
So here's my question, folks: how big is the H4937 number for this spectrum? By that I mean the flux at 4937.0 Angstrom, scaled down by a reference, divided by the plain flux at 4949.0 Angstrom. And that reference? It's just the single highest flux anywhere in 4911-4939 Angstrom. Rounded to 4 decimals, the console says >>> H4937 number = 0.0106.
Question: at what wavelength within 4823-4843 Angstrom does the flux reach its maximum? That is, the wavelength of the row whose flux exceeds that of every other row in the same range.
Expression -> 4833.0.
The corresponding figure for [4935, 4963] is 4937.0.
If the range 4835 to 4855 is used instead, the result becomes 4837.0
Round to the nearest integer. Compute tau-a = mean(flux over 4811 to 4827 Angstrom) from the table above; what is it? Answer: 110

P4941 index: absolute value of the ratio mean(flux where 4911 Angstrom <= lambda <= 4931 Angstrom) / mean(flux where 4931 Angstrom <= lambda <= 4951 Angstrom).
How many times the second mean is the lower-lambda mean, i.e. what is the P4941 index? 1.06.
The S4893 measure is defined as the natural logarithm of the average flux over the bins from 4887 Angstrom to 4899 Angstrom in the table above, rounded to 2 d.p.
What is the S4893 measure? 4.64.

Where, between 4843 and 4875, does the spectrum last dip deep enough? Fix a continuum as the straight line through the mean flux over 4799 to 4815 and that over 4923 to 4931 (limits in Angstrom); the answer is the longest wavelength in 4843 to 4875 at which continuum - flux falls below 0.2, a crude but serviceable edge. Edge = 4865.0 Angstrom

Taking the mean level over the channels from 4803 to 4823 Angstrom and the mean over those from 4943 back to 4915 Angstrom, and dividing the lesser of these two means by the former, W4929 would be 0.936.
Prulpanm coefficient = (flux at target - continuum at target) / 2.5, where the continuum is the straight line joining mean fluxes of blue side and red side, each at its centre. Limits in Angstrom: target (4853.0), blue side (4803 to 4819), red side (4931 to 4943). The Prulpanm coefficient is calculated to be 0.48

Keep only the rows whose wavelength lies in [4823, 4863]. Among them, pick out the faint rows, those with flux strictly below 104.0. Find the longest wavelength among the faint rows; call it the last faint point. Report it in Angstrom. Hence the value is 4849.0 Angstrom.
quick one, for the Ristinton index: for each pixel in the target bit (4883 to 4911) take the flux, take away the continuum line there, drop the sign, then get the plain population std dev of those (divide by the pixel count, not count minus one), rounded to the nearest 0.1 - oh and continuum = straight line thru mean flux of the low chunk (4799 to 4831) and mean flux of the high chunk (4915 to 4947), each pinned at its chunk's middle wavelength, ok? 0.7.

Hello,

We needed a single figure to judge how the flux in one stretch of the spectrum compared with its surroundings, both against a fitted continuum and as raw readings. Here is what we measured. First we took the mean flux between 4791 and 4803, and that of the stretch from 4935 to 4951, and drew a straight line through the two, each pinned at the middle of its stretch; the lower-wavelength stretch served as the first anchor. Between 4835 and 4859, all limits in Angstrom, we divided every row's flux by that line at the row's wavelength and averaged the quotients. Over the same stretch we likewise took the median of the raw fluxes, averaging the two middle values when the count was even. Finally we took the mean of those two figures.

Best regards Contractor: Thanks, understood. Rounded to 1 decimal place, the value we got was 53.0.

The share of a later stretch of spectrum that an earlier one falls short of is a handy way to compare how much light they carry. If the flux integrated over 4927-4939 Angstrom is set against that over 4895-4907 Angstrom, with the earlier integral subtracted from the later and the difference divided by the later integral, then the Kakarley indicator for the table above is -0.03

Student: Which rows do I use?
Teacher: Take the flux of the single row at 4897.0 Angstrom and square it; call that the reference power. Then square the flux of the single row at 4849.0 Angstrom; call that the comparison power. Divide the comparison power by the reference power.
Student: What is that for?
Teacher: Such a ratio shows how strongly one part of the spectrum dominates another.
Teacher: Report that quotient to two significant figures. 0.98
